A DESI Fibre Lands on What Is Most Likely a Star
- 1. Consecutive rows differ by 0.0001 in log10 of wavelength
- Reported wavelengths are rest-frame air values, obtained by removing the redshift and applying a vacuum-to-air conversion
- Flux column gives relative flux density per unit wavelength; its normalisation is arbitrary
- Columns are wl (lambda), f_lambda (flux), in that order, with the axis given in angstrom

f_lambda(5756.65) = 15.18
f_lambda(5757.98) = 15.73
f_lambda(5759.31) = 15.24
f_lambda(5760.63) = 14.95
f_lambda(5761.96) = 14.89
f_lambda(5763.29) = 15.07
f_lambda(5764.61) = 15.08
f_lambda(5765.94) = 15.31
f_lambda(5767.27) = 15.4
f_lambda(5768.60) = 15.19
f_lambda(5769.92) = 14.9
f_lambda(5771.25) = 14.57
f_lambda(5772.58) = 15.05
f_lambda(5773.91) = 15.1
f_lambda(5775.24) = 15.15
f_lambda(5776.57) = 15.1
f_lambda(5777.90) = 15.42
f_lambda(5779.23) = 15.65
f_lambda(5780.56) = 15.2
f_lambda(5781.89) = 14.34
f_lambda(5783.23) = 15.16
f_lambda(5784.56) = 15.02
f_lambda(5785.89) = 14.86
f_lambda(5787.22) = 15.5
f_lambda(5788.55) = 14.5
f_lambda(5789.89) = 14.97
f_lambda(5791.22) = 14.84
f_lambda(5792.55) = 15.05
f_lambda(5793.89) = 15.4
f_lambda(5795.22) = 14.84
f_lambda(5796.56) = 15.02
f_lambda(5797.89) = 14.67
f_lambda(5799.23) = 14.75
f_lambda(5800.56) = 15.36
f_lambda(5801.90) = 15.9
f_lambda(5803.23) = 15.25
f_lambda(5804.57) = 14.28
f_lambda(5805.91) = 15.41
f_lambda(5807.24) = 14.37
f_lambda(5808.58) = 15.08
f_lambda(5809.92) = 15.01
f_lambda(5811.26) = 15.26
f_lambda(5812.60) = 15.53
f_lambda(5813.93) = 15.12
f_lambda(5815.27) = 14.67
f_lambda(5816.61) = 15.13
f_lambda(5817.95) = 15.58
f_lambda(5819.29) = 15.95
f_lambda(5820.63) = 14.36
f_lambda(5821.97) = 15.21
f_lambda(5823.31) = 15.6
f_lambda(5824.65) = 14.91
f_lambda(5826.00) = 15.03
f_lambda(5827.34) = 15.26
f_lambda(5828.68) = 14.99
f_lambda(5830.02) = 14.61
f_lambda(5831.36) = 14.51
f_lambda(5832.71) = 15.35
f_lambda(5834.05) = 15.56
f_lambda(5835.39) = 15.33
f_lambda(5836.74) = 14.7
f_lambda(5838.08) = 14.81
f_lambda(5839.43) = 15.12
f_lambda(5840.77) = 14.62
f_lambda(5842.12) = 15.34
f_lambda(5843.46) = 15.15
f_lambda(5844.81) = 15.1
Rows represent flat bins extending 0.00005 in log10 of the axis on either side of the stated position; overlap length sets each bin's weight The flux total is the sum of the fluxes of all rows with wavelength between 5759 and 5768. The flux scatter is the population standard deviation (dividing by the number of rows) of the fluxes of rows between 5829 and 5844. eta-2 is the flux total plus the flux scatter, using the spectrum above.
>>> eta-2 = 106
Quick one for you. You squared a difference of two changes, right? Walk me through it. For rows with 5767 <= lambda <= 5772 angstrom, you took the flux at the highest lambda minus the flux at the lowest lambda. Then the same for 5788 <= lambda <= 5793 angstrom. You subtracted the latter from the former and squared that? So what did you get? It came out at 1.9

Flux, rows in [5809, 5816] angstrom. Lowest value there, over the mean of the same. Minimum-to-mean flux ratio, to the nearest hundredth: 0.97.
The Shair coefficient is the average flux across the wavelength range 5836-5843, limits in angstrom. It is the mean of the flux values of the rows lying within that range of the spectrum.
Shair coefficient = 14.92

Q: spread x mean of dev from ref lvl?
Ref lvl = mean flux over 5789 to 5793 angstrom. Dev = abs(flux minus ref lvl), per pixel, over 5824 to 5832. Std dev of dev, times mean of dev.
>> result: 0.03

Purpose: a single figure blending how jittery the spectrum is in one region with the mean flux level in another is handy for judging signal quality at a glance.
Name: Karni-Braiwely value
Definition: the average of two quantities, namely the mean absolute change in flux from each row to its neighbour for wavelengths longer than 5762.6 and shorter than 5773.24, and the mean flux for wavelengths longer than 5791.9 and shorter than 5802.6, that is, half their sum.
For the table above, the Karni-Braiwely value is 7.68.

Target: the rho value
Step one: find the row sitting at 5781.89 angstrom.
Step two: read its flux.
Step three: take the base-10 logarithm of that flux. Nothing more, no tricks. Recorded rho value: 1.16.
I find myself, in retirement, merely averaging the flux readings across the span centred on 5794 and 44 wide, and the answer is 15.06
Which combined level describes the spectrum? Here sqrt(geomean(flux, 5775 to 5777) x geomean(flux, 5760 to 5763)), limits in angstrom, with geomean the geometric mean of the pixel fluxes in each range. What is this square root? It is 15.02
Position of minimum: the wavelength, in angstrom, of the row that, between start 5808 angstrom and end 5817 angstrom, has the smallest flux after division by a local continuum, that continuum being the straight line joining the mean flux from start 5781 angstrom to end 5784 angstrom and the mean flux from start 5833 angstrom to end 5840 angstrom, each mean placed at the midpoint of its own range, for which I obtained 5815.27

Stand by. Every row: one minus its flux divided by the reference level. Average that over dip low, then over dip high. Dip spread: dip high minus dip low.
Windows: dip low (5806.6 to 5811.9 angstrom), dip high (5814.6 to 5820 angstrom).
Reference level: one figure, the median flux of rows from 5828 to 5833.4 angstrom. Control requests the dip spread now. -0.027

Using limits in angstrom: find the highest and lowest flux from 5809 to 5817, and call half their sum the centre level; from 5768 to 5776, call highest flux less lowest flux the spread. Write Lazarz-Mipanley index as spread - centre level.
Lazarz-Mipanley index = -14.48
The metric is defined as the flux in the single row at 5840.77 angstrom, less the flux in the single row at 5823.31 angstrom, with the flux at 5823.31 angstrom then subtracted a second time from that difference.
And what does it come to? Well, -16.6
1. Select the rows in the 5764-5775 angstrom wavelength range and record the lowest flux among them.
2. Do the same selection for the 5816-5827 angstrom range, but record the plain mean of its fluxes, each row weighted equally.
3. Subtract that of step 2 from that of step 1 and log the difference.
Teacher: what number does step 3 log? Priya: -0.65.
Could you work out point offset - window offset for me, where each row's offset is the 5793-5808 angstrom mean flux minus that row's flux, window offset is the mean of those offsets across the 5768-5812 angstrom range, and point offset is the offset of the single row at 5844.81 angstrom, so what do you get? -0.06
